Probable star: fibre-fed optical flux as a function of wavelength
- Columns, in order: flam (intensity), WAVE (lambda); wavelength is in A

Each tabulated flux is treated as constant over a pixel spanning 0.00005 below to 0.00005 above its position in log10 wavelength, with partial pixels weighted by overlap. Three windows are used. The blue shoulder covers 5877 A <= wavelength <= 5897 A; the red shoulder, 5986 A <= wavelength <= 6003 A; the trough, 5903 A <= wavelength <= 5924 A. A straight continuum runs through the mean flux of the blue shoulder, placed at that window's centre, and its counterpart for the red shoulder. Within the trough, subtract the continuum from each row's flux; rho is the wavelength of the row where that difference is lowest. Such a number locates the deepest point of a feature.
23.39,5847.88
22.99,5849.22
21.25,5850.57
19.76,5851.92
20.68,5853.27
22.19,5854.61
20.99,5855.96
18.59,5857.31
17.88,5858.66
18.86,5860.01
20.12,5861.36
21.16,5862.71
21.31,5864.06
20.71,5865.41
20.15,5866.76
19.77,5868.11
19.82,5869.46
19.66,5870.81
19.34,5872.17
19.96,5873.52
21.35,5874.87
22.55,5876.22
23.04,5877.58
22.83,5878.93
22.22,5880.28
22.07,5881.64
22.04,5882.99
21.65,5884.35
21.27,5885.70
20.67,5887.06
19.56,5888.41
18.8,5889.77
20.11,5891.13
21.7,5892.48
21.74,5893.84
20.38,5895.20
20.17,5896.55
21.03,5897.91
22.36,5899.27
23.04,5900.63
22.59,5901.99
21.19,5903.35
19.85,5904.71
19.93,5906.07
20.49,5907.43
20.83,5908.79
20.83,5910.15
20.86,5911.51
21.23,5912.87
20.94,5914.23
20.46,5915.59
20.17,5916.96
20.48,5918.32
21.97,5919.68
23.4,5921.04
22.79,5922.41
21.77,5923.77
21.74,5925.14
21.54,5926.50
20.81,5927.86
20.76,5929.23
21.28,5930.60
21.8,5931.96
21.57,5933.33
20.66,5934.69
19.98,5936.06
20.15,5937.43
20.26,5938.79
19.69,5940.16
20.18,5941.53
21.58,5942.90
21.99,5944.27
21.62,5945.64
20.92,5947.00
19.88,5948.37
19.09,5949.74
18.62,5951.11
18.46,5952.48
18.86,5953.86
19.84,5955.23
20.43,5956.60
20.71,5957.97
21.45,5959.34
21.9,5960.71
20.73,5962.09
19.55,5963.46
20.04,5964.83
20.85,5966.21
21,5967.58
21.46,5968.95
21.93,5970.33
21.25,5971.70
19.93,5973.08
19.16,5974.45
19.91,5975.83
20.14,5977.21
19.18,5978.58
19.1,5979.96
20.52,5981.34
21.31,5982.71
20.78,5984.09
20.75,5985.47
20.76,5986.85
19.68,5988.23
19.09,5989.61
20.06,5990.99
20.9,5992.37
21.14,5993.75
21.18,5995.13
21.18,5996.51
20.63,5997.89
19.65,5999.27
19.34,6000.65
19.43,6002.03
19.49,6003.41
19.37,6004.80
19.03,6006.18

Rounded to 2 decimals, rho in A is 5904.71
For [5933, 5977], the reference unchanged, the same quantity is 5952.48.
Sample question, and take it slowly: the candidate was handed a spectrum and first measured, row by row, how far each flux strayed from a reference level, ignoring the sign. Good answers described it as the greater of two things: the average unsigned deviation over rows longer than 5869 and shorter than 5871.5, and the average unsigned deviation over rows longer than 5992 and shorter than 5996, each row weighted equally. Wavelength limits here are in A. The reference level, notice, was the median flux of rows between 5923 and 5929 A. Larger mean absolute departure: 1.90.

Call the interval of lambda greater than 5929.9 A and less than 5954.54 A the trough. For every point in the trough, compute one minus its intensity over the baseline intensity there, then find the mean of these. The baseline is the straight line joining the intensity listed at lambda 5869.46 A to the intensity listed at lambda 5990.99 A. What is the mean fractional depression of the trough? -0.02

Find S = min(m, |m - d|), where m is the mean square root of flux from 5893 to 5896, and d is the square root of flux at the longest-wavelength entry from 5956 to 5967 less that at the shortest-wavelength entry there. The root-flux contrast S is 4.54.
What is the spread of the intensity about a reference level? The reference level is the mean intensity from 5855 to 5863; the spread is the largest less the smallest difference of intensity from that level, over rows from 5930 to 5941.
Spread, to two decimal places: 2.11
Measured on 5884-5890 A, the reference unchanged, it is 2.85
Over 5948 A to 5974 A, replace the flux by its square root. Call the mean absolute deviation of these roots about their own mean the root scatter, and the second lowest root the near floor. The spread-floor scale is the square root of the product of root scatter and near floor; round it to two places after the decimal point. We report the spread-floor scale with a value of 0.66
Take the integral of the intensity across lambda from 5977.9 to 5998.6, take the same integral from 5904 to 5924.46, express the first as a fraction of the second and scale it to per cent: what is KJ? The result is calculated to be 98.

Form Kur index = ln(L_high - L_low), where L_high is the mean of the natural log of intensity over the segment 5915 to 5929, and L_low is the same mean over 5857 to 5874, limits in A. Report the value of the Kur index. -2.5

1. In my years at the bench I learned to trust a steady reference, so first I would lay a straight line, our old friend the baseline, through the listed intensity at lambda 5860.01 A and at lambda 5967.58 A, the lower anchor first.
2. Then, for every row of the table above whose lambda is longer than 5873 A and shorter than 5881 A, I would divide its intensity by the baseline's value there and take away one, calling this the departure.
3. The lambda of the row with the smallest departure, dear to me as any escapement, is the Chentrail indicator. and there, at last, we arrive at 5873.52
